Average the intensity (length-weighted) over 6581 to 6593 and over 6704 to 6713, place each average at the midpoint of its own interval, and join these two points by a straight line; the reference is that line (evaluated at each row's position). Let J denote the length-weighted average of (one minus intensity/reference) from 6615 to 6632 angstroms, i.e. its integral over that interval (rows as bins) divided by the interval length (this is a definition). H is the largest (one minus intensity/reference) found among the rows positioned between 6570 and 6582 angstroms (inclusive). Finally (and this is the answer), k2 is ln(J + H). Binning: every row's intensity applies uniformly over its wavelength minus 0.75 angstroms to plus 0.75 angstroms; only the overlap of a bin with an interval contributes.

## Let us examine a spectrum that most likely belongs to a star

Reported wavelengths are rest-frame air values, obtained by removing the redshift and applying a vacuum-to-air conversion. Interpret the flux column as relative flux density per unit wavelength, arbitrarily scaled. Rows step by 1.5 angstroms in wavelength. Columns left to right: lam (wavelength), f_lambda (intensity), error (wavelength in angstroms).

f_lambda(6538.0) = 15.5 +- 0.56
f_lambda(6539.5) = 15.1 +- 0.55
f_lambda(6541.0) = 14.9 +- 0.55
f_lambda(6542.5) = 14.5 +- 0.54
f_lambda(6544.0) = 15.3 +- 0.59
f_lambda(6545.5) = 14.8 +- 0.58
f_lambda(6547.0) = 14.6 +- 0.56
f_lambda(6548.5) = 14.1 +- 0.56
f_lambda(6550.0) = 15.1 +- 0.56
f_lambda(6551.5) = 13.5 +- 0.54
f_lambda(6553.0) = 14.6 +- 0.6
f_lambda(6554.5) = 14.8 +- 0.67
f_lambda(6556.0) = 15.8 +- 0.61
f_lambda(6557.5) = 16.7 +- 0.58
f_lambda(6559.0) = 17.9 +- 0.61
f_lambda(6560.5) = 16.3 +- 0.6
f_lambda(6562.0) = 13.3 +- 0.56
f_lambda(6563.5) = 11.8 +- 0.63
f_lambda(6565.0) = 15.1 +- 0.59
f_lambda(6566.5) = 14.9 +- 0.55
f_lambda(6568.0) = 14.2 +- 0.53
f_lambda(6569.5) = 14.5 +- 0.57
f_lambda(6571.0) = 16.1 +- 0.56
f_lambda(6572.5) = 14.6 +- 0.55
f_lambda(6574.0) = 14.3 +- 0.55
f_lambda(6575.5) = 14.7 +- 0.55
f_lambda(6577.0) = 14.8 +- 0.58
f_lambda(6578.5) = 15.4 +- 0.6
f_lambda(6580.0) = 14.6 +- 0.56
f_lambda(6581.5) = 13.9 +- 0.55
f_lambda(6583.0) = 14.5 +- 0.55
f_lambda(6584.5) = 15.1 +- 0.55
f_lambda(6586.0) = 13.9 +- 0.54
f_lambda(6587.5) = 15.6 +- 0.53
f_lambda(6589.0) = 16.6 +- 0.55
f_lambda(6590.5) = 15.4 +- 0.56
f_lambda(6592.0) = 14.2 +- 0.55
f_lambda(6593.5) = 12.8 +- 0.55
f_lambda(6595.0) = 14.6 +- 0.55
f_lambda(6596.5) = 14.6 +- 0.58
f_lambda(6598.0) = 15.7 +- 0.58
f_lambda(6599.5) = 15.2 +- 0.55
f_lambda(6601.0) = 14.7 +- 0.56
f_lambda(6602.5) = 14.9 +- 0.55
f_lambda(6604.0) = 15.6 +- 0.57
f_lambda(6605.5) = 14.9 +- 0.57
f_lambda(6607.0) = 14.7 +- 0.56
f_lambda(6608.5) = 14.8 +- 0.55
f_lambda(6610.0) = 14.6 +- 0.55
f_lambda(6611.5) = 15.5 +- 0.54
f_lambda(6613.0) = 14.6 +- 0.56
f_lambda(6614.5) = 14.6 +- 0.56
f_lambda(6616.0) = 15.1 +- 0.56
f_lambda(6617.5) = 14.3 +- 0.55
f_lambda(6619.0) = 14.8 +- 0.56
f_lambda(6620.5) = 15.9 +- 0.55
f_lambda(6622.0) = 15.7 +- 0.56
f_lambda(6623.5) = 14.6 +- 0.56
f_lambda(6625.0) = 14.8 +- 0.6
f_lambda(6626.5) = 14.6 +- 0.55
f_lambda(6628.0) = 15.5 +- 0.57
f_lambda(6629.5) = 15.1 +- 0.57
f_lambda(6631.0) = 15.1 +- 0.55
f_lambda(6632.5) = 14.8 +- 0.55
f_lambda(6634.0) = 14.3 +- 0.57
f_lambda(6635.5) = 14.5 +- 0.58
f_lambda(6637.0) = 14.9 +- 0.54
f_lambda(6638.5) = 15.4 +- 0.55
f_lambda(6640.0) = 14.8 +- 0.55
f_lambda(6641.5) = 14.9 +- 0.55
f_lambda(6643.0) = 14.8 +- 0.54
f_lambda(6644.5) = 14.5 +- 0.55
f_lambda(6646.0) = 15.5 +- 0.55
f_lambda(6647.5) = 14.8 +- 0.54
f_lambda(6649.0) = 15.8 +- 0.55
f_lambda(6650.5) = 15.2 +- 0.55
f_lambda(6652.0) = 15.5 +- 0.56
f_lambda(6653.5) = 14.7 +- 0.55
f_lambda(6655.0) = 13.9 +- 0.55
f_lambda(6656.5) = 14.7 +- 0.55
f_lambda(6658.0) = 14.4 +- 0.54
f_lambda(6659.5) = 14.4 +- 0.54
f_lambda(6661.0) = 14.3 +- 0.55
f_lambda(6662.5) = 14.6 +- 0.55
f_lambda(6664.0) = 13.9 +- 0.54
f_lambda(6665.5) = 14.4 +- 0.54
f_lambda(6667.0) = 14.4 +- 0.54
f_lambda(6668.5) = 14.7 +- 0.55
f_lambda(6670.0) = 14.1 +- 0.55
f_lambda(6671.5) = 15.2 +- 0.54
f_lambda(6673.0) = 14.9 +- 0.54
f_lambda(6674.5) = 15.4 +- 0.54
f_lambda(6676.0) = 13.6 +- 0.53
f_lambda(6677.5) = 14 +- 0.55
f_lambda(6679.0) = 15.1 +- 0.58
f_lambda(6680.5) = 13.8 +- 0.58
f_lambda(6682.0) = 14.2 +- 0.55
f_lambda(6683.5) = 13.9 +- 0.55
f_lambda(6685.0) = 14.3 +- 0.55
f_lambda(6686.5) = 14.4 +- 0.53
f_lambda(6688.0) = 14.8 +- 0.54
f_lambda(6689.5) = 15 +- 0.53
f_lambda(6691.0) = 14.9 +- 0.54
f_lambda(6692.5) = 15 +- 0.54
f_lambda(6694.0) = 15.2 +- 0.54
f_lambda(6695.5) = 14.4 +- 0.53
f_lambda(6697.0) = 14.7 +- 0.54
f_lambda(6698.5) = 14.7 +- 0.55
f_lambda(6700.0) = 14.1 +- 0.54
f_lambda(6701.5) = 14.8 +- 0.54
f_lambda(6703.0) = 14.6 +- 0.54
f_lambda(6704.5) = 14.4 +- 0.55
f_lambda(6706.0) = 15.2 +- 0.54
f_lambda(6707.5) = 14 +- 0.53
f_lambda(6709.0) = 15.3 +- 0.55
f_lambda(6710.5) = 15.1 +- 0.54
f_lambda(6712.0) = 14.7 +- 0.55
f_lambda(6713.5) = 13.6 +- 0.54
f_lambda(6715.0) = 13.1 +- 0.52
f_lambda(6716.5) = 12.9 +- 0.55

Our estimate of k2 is -2.94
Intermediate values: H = 0.066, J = -0.013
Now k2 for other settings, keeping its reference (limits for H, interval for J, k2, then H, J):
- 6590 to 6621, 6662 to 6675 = -1.88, 0.139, 0.013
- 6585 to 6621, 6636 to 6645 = -2.00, 0.139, -0.004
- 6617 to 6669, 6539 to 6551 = -2.64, 0.062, 0.010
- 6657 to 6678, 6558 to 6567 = -2.55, 0.081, -0.002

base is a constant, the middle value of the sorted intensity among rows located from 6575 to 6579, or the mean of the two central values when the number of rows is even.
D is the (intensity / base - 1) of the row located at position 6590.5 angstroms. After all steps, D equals 0.04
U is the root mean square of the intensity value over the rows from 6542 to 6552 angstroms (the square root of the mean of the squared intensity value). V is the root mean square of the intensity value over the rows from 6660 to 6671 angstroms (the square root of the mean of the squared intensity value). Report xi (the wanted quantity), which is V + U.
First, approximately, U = 14.6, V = 14.3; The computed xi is 28.9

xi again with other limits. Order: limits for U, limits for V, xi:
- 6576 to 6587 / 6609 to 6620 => 29.4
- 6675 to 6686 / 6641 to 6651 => 29.2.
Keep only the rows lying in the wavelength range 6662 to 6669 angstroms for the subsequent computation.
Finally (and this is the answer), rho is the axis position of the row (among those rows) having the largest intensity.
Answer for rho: 6668.5 angstroms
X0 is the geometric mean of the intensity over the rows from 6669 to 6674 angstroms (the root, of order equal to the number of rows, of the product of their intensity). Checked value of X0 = 14.7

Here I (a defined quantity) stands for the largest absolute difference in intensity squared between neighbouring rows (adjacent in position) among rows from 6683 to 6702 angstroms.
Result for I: 24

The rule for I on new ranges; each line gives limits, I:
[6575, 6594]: 50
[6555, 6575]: 89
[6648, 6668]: 24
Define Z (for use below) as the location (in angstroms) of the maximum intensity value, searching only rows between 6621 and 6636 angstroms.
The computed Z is 6622.0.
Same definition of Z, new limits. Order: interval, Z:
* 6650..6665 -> 6652.0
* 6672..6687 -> 6674.5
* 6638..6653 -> 6649.0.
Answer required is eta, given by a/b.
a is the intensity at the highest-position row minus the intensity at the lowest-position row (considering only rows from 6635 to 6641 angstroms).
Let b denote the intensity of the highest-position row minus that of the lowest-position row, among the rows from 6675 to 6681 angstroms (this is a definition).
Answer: 1.5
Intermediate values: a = 0.30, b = 0.2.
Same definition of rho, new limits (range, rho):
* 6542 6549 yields 6544.0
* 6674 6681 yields 6674.5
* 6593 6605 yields 6598.0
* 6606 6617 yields 6611.5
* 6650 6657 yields 6652.0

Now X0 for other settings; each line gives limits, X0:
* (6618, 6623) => 15.5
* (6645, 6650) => 15.4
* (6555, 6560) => 16.8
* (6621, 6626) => 15.0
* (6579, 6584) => 14.3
